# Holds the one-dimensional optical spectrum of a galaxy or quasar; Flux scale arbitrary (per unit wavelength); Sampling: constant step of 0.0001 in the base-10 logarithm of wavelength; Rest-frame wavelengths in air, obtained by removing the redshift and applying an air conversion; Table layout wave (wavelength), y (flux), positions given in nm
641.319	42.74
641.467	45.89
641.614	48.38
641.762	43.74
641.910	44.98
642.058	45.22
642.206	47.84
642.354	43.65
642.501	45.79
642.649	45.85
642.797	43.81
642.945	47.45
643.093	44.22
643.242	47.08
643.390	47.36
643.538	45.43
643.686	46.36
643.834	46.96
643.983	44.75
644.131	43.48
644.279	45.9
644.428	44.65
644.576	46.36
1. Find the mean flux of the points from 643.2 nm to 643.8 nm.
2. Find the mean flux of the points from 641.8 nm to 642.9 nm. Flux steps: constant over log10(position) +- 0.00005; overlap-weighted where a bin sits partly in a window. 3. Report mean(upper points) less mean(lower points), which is 1.3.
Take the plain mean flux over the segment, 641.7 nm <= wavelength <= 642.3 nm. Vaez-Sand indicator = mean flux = 45.4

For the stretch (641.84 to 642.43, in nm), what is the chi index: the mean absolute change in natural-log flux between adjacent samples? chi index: 0.051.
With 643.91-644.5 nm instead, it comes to 0.037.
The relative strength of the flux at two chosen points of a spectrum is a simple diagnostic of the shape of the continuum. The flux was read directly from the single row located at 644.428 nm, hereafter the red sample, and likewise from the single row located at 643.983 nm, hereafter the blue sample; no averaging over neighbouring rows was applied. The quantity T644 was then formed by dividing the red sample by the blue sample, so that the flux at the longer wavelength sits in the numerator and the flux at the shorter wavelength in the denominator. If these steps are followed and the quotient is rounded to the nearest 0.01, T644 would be 1.00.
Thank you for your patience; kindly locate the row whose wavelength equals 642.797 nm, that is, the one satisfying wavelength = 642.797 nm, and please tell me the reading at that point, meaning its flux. 43.81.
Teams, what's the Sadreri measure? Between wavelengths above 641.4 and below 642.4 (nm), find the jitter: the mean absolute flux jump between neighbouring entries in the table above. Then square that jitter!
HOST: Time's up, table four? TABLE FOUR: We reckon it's 6.6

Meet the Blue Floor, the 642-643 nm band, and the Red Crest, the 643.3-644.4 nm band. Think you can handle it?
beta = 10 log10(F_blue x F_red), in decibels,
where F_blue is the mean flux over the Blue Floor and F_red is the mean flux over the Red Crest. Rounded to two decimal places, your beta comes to 33.20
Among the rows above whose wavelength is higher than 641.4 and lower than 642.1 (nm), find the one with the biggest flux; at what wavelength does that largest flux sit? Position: 641.614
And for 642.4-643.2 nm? 642.945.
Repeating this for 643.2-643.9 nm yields 643.390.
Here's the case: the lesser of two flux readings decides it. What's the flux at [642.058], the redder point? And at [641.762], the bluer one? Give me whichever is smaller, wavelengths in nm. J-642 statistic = 43.7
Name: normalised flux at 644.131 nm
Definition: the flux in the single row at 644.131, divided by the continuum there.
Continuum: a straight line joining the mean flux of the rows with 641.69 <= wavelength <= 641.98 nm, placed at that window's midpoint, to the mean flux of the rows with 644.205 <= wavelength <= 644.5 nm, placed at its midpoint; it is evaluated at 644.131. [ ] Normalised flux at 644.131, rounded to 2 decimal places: 0.96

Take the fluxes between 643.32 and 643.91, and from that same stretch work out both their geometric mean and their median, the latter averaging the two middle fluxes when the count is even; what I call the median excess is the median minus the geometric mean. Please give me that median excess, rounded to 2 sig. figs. 0.14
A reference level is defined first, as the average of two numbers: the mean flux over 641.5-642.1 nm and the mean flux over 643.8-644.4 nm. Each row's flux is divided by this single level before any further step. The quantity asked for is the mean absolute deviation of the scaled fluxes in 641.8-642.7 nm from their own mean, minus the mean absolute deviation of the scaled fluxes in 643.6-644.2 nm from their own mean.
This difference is -0.007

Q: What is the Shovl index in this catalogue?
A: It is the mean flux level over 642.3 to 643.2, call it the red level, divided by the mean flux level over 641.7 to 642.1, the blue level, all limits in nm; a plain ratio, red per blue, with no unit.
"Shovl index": 1.01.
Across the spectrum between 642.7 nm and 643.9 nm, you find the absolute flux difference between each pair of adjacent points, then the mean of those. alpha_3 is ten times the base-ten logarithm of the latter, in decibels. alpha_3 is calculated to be 2.8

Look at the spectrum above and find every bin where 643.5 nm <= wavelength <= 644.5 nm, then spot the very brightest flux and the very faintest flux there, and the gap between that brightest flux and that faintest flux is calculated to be 3.5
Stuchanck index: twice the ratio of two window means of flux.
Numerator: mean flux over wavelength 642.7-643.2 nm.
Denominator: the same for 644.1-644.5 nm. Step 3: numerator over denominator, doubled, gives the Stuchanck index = 2.02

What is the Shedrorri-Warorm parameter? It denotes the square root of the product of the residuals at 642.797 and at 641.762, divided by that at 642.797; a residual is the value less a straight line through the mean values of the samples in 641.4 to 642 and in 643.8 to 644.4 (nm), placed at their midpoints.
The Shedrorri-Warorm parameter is -1.1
